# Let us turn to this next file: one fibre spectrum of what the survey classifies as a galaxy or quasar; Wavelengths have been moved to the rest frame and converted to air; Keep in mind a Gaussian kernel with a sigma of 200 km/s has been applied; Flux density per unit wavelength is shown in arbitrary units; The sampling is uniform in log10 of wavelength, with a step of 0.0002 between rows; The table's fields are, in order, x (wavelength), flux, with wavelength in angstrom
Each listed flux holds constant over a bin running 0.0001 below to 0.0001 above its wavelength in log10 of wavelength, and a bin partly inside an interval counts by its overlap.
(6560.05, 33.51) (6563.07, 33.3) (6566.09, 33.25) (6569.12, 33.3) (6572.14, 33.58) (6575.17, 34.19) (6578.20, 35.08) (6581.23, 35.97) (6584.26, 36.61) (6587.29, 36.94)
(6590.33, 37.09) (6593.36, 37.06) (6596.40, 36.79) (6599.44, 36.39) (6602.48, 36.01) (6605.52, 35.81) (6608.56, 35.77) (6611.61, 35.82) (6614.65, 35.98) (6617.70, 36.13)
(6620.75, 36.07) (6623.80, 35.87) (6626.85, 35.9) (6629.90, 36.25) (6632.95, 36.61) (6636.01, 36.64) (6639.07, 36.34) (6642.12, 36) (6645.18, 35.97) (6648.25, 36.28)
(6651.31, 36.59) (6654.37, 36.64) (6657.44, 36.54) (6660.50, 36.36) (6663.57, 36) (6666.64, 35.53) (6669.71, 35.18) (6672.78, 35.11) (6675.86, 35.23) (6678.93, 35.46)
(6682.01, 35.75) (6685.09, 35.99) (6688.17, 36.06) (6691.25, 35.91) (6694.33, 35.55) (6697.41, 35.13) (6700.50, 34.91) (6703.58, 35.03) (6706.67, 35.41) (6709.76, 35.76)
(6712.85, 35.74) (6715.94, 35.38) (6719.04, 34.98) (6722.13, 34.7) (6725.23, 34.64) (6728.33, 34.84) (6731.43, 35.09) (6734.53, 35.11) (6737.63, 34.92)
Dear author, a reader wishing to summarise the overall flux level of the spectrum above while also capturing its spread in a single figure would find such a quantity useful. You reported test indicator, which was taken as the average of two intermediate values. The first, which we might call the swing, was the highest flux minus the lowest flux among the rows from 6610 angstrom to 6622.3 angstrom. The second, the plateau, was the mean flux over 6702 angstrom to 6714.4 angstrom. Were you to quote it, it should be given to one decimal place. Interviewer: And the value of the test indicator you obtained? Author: 17.9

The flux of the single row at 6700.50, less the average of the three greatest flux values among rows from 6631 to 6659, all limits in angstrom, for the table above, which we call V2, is -1.7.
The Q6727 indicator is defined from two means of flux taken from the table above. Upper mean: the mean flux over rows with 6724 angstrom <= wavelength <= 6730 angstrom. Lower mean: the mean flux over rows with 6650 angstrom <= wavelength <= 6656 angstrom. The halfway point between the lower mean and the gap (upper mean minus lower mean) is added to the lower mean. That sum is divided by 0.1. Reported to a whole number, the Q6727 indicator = 540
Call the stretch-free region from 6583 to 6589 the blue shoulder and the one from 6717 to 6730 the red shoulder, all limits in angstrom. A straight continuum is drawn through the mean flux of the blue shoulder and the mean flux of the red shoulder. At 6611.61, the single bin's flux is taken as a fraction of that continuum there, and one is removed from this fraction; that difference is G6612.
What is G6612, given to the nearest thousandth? -0.016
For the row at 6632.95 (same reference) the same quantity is 0.014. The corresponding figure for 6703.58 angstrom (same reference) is -0.001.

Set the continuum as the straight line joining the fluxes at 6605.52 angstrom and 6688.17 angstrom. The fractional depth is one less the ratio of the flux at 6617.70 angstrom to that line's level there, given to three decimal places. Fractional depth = -0.008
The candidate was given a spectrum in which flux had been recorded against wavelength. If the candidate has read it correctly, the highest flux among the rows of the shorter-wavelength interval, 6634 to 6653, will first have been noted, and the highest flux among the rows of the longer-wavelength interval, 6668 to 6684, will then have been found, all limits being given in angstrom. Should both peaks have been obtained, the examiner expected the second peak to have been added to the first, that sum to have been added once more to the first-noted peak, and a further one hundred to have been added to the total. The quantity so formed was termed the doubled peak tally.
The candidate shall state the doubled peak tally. 209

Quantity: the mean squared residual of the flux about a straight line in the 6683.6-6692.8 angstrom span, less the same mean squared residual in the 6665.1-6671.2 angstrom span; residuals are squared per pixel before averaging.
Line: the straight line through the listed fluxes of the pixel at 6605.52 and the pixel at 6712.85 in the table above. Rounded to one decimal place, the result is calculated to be -0.1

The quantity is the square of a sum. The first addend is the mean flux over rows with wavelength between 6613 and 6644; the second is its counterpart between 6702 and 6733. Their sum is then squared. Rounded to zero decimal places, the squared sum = 5089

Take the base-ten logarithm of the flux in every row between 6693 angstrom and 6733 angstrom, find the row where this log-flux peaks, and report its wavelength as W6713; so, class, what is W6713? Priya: 6709.76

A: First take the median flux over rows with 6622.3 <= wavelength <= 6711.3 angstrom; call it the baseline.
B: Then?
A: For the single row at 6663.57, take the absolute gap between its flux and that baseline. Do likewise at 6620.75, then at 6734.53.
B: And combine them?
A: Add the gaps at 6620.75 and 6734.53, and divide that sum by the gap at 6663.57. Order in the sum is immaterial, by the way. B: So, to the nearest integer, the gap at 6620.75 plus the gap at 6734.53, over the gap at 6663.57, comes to 11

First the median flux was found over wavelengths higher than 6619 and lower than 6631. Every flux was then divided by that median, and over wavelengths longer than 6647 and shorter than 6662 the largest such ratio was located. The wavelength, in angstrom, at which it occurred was 6654.37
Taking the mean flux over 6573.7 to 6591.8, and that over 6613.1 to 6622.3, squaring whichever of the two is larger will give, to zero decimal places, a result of 1300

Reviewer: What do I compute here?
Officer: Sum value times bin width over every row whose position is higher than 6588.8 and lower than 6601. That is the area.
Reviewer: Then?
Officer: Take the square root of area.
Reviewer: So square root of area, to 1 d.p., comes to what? 21.2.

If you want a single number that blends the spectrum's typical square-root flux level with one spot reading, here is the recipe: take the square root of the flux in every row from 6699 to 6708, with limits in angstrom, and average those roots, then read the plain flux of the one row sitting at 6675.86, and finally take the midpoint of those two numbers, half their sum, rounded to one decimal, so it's 20.6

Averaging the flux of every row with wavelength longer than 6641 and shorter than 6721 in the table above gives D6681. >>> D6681 35.7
